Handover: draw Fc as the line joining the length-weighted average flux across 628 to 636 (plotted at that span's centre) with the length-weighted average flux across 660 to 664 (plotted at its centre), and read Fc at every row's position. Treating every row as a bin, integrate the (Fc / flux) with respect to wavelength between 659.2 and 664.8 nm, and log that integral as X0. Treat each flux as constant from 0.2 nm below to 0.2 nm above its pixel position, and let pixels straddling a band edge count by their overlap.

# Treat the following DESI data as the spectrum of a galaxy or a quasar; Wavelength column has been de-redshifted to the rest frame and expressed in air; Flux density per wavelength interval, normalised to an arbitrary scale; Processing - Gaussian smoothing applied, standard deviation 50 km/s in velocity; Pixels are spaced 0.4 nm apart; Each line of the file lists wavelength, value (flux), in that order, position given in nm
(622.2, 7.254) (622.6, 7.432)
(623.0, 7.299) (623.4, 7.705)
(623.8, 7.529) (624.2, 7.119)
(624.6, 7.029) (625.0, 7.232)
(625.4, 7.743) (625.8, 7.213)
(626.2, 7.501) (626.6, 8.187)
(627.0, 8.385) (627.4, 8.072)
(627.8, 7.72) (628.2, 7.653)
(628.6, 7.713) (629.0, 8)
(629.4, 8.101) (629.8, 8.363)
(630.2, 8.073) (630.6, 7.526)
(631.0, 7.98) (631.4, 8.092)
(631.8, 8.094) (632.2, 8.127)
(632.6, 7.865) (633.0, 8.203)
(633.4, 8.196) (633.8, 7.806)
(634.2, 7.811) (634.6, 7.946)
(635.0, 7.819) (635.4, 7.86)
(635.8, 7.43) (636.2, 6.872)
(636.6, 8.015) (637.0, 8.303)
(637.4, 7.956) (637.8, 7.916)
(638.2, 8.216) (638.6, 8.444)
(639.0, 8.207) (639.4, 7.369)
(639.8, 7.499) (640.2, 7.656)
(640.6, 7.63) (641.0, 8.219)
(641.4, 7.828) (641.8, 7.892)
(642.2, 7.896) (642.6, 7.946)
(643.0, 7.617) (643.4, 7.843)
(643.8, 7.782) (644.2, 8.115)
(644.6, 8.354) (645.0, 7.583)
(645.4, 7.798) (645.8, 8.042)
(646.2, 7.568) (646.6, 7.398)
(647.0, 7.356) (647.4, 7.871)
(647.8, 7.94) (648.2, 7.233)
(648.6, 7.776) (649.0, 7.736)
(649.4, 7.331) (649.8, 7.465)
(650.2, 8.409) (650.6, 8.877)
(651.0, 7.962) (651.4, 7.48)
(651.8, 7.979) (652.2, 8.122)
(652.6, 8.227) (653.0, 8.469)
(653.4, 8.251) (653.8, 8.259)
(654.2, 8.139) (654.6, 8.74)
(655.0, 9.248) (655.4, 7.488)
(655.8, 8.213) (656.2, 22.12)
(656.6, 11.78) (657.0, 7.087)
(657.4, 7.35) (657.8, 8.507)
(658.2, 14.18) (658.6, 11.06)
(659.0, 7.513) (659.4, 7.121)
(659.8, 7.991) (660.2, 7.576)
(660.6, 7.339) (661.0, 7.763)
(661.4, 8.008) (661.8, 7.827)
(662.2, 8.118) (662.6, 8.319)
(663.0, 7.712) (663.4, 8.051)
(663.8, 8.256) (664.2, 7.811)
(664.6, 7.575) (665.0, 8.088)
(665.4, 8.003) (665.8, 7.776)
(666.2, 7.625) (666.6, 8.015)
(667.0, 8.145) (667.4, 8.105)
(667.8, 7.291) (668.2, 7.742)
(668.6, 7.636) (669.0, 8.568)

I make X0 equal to 5.67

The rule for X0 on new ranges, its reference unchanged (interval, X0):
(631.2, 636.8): 5.66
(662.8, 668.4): 5.62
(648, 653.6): 5.59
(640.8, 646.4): 5.62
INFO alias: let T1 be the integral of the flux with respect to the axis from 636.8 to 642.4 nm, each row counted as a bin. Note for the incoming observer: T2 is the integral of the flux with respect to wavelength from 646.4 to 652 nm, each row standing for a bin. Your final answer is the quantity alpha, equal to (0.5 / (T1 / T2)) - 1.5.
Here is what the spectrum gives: -1.01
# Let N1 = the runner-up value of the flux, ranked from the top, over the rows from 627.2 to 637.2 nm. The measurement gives 8.303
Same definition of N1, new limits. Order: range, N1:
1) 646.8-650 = 7.871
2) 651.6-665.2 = 14.18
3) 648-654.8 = 8.74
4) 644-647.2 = 8.115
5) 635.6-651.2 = 8.444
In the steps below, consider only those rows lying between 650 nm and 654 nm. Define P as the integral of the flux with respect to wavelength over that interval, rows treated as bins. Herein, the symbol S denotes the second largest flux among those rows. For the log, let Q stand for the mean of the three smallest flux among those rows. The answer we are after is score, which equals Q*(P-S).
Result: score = 190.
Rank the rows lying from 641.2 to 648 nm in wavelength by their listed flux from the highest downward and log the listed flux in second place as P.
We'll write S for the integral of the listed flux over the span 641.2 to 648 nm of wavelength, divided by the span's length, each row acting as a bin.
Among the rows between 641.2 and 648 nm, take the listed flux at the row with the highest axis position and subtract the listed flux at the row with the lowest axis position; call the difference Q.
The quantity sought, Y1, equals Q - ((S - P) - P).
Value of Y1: 8.5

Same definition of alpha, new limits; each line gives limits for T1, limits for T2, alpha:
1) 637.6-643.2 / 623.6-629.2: -1.01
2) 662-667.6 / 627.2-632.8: -1.00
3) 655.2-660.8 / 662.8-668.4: -1.09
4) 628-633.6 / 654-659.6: -0.88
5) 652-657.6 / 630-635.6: -1.08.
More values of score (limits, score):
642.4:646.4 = 177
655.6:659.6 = 200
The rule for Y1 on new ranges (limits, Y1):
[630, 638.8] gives 9.0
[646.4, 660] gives 20.2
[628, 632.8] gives 8.5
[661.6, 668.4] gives 8.5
